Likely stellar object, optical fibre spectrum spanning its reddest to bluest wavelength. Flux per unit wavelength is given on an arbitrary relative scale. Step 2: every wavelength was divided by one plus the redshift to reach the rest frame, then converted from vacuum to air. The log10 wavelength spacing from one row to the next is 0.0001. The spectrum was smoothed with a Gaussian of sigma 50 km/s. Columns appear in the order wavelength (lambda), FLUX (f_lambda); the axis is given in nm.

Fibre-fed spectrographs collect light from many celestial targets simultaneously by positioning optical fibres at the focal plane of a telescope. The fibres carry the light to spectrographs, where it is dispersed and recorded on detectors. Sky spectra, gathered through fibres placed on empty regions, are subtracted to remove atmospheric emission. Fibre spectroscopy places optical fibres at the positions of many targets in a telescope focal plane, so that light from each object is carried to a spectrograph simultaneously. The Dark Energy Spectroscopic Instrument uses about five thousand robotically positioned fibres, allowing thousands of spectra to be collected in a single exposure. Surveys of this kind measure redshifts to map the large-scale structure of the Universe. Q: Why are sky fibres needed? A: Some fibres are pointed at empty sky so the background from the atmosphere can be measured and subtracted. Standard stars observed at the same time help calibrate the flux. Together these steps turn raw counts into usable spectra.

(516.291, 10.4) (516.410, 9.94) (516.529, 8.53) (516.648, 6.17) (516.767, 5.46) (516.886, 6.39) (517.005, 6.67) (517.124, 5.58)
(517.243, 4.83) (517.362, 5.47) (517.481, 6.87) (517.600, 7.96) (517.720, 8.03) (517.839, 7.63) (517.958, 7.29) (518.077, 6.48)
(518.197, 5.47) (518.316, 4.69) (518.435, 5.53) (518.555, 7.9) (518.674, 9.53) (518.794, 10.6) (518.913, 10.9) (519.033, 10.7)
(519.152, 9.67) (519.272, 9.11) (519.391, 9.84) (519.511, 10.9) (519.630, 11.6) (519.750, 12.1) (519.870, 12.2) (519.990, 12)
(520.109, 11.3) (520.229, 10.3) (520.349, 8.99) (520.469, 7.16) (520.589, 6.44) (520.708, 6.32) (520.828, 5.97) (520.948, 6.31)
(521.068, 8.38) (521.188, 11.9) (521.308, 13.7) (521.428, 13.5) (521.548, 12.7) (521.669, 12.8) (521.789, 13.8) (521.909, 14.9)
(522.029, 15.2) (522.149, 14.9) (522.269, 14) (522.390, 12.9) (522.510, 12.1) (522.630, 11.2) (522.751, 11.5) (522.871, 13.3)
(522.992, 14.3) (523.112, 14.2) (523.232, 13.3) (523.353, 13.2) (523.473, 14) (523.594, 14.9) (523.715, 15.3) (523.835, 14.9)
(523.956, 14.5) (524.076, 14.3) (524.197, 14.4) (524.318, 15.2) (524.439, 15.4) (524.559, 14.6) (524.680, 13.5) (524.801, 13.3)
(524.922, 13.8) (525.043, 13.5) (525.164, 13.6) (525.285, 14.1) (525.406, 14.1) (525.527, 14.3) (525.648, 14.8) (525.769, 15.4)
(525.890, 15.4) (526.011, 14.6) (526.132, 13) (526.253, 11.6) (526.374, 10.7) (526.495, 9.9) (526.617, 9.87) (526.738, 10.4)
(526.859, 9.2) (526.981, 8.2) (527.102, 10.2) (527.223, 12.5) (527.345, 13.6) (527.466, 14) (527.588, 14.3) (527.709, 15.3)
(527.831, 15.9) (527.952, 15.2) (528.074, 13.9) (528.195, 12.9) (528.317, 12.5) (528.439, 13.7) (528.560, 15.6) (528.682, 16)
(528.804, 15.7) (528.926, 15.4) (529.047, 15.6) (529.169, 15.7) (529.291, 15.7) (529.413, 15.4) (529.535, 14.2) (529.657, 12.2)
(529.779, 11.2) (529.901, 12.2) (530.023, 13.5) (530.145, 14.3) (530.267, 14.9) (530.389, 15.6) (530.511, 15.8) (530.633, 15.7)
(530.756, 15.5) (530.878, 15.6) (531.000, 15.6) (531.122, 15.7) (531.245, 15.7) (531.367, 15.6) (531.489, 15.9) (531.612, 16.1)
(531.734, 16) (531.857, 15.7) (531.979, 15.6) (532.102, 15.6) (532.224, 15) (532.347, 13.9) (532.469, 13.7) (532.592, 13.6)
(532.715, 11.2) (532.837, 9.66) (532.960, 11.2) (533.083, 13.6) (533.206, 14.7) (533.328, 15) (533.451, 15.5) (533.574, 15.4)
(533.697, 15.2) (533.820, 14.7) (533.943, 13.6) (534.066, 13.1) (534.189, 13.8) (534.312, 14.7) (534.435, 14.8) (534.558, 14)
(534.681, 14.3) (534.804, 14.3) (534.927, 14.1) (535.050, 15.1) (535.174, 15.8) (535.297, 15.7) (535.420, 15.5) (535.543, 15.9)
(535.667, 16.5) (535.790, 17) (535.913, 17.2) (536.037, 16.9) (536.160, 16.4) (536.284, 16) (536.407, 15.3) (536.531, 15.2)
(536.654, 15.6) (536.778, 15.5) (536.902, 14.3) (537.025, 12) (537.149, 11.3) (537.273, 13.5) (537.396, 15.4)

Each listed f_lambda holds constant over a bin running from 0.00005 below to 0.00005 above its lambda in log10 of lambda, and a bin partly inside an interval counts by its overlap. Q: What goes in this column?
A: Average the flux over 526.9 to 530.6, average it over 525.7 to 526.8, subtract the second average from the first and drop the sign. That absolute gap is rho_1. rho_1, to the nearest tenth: 1.7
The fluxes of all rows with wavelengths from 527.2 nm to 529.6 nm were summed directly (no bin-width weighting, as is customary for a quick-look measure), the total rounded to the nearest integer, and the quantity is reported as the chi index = 293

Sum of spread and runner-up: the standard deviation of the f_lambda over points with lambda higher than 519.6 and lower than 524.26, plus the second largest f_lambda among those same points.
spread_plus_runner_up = 17.9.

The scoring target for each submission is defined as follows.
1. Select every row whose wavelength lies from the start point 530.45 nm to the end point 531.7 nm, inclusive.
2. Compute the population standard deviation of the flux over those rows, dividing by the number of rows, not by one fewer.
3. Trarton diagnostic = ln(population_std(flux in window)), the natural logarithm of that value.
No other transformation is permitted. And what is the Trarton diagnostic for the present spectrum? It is -1.8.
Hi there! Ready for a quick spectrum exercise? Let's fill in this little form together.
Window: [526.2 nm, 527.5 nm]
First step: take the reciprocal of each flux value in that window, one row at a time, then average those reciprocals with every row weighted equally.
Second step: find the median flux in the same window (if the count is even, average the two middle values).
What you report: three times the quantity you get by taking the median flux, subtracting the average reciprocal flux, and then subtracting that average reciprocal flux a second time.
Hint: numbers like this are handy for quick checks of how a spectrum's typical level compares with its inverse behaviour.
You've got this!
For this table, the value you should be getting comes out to 31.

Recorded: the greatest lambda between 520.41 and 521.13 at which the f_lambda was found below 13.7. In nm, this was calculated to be 521.068 nm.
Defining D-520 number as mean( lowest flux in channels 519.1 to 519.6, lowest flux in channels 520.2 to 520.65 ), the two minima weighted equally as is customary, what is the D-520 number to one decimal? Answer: 7.8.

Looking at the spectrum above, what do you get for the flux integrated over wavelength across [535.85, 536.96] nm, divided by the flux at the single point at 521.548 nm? 1.38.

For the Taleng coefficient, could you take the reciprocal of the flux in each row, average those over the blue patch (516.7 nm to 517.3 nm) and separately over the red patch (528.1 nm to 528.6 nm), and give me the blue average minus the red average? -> 0.10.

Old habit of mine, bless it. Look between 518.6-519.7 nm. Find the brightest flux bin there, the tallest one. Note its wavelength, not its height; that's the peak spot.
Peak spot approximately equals 519.630 nm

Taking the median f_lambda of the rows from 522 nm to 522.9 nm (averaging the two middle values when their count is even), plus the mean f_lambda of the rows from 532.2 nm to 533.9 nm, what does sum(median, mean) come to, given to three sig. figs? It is 26.8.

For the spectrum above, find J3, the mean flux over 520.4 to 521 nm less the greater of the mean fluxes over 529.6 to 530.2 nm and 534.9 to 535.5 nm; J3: -8.8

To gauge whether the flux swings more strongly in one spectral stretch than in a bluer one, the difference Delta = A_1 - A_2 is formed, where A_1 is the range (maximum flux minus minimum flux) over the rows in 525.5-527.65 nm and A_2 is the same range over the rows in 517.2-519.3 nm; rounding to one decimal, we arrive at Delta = 1.0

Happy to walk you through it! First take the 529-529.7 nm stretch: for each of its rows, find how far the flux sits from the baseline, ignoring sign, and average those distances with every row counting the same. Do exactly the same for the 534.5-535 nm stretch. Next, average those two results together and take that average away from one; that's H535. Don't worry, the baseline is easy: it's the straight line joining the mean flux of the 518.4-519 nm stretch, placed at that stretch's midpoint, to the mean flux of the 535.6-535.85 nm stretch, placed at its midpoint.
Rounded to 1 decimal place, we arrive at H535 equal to -0.8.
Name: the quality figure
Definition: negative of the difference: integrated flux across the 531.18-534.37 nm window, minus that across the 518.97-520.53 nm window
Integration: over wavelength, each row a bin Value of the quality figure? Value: -30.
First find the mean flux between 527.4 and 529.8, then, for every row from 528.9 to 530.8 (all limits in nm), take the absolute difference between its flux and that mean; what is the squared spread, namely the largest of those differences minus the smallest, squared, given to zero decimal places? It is 10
